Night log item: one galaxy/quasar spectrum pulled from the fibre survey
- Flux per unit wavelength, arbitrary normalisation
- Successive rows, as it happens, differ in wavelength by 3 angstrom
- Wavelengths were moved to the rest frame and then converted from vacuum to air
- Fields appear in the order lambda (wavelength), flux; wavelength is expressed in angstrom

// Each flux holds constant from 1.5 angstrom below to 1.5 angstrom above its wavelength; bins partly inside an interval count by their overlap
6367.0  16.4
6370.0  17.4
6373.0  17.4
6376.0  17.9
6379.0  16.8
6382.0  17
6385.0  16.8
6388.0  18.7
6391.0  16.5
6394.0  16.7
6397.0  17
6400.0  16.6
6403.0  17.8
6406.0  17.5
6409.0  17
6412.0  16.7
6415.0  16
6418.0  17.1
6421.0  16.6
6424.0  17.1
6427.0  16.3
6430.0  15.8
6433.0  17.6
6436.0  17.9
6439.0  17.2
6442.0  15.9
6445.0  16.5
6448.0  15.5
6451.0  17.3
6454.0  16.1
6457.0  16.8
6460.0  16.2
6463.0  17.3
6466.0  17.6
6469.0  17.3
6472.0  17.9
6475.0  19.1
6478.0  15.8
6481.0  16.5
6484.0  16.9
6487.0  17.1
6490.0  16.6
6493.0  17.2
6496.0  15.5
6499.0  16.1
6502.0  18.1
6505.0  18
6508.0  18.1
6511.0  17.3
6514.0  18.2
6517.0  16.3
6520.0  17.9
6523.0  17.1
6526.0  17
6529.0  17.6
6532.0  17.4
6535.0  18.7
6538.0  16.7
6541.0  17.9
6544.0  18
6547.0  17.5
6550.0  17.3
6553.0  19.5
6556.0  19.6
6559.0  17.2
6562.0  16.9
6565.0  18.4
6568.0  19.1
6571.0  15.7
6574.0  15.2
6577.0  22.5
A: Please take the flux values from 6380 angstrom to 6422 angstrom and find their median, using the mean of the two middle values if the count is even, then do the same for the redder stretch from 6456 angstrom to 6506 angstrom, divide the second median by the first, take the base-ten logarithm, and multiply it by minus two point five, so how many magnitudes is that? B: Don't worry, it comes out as -0.013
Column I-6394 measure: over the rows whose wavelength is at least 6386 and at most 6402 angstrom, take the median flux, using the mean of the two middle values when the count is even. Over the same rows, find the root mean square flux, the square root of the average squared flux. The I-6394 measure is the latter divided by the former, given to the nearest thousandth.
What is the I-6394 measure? 1.025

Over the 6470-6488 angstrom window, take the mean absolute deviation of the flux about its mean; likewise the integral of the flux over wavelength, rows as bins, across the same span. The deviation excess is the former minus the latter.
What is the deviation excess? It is -309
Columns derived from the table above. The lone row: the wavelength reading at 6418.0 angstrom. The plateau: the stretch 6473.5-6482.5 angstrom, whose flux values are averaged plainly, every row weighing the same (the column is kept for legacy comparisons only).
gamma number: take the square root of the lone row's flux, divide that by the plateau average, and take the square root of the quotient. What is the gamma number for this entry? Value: 0.491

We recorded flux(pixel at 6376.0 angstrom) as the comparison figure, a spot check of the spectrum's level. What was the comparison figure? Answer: 17.9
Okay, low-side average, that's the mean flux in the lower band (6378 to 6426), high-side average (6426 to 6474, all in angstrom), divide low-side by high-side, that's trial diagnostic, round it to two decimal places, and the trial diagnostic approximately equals 1.01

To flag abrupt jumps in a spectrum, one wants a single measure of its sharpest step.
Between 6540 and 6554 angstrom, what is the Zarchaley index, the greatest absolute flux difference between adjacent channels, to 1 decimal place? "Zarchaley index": 2.2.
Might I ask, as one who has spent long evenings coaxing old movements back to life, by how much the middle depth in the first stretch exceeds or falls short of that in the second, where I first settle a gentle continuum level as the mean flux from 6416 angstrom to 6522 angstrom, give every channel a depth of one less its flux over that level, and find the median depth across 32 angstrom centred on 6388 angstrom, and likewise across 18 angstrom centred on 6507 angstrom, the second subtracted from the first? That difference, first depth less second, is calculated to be 0.062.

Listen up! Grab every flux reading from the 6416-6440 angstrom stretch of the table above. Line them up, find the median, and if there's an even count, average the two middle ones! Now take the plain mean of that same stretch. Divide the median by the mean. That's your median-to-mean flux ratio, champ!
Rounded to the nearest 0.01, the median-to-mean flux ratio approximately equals 1.01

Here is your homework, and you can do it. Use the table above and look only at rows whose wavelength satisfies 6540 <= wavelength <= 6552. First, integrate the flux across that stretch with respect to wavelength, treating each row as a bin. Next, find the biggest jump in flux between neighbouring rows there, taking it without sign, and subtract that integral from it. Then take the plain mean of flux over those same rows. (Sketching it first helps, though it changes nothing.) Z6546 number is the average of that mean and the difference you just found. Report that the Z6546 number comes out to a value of -97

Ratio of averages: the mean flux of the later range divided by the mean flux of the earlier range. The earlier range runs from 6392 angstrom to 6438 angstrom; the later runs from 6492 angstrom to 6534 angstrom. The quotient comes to 1.02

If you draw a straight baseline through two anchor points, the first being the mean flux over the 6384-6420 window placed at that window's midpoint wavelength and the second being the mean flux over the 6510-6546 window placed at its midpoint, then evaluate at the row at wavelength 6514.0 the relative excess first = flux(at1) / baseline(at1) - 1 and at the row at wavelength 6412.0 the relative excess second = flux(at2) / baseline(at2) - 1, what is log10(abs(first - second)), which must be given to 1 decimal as -1.2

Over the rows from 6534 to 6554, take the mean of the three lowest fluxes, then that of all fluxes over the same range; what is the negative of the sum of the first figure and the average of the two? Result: -34.7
